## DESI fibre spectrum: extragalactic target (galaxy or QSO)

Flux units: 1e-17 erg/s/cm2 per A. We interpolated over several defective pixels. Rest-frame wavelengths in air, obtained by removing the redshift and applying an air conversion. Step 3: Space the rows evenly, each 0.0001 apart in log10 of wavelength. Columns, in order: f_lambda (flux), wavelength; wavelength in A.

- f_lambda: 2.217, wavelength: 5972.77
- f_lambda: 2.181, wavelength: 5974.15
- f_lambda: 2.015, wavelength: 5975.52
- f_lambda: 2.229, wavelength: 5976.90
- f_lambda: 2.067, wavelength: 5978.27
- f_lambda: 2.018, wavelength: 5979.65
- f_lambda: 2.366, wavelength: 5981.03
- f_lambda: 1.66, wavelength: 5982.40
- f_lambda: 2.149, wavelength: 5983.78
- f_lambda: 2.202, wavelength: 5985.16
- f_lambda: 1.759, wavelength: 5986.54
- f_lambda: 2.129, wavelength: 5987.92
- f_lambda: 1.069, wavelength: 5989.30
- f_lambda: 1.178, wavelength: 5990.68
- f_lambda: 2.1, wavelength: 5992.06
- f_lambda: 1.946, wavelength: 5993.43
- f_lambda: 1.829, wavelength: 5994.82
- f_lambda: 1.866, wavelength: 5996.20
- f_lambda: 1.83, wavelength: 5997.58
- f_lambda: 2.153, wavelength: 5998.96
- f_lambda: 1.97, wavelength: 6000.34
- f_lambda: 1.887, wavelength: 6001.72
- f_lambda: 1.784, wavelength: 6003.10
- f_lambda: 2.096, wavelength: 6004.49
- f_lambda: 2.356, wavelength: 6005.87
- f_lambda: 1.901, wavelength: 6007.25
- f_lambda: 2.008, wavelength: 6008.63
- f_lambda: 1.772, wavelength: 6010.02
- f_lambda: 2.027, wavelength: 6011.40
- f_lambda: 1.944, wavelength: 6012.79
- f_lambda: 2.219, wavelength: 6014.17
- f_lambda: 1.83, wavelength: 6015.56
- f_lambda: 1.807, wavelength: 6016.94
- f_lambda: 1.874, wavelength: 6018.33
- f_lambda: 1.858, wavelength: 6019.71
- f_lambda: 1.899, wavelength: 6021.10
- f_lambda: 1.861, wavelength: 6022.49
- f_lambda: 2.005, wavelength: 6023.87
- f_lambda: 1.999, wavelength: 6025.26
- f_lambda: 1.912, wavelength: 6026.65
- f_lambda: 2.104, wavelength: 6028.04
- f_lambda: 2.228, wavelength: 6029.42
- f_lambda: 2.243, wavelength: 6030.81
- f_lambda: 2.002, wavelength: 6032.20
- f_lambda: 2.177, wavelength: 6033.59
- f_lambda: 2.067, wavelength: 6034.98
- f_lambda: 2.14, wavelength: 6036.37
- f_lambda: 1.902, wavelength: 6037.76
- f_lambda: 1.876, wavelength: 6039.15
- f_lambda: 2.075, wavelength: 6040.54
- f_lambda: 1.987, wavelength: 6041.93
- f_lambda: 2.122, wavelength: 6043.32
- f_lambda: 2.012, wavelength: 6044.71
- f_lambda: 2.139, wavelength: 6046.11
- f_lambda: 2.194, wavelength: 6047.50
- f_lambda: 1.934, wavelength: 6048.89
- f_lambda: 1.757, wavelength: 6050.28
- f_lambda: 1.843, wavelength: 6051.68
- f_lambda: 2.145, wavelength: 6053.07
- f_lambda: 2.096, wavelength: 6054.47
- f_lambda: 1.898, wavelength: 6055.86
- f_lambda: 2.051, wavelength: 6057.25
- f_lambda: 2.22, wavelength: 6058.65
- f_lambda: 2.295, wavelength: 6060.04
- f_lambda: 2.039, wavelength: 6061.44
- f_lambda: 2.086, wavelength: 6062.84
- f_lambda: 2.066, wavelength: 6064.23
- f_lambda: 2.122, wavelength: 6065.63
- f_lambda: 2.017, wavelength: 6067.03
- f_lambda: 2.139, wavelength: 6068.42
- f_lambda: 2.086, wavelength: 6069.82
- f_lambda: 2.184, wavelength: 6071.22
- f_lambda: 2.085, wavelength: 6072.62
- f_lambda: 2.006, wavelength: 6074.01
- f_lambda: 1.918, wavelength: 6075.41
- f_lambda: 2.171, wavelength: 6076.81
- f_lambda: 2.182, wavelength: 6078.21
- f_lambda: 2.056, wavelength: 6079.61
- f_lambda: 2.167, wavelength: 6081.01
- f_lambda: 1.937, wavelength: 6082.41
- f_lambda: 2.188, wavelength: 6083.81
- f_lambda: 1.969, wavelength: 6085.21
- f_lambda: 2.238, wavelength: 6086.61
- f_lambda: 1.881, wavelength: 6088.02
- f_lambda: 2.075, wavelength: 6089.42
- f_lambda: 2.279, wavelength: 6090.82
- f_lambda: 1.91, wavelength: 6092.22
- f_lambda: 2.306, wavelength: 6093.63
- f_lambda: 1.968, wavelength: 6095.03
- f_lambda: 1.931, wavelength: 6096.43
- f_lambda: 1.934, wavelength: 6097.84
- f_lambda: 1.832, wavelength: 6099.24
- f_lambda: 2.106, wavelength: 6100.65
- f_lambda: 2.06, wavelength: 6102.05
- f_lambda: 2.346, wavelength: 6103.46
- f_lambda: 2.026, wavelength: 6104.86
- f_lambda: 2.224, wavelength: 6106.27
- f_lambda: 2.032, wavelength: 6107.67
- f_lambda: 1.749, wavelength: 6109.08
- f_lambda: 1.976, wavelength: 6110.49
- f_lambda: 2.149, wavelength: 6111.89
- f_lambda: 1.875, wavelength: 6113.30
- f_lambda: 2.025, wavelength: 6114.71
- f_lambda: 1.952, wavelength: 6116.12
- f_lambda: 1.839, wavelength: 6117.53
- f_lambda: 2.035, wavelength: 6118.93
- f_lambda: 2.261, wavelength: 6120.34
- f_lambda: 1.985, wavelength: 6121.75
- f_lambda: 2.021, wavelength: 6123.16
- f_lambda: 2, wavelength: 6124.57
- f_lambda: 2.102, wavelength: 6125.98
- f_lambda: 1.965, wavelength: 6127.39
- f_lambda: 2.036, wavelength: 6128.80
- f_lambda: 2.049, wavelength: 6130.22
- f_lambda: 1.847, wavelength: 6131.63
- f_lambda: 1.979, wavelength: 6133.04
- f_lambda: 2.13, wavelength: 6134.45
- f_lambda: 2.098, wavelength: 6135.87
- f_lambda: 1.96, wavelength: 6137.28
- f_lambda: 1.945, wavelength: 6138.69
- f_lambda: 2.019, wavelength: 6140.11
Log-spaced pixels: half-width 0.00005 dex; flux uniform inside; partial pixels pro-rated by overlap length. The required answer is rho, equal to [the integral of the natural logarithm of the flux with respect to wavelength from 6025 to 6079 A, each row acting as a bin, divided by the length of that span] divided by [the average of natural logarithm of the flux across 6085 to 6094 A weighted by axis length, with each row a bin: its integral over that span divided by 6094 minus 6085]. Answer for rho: 0.98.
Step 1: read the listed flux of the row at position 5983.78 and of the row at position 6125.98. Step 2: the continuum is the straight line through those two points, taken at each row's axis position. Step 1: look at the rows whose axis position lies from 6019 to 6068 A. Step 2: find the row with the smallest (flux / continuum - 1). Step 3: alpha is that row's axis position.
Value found 6050.28 A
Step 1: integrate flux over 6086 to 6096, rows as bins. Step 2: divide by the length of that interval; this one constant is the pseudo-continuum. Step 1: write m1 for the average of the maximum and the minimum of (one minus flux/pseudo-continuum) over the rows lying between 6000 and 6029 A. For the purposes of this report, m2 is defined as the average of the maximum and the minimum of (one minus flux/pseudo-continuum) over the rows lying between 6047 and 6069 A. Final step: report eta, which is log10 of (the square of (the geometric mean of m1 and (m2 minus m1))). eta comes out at -3.68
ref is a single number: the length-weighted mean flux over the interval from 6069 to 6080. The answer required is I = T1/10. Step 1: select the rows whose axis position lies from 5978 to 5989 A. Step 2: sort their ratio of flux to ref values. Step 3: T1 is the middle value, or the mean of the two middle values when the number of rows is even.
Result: 0.101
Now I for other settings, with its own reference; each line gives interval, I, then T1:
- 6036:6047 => 0.098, 0.98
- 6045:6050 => 0.102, 1.02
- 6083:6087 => 0.105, 1.05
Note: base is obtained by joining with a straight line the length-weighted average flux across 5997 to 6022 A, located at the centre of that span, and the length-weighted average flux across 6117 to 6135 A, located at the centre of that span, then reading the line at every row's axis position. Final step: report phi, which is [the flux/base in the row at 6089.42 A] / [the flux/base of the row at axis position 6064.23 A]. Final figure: 1.00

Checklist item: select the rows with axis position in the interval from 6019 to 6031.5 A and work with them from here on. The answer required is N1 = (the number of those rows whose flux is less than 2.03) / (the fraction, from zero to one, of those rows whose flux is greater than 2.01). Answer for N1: 18.0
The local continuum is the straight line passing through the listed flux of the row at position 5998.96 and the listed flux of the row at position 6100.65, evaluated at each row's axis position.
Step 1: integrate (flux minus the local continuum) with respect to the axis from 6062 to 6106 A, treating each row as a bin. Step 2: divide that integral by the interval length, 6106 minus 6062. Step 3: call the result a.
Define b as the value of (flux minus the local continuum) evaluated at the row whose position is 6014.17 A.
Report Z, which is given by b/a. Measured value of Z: -1.9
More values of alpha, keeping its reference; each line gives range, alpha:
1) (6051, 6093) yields 6051.68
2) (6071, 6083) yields 6075.41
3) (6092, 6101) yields 6099.24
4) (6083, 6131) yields 6109.08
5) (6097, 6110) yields 6109.08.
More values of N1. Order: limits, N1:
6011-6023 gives 36.0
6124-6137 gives 7.2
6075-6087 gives 4.5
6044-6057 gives 9.0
